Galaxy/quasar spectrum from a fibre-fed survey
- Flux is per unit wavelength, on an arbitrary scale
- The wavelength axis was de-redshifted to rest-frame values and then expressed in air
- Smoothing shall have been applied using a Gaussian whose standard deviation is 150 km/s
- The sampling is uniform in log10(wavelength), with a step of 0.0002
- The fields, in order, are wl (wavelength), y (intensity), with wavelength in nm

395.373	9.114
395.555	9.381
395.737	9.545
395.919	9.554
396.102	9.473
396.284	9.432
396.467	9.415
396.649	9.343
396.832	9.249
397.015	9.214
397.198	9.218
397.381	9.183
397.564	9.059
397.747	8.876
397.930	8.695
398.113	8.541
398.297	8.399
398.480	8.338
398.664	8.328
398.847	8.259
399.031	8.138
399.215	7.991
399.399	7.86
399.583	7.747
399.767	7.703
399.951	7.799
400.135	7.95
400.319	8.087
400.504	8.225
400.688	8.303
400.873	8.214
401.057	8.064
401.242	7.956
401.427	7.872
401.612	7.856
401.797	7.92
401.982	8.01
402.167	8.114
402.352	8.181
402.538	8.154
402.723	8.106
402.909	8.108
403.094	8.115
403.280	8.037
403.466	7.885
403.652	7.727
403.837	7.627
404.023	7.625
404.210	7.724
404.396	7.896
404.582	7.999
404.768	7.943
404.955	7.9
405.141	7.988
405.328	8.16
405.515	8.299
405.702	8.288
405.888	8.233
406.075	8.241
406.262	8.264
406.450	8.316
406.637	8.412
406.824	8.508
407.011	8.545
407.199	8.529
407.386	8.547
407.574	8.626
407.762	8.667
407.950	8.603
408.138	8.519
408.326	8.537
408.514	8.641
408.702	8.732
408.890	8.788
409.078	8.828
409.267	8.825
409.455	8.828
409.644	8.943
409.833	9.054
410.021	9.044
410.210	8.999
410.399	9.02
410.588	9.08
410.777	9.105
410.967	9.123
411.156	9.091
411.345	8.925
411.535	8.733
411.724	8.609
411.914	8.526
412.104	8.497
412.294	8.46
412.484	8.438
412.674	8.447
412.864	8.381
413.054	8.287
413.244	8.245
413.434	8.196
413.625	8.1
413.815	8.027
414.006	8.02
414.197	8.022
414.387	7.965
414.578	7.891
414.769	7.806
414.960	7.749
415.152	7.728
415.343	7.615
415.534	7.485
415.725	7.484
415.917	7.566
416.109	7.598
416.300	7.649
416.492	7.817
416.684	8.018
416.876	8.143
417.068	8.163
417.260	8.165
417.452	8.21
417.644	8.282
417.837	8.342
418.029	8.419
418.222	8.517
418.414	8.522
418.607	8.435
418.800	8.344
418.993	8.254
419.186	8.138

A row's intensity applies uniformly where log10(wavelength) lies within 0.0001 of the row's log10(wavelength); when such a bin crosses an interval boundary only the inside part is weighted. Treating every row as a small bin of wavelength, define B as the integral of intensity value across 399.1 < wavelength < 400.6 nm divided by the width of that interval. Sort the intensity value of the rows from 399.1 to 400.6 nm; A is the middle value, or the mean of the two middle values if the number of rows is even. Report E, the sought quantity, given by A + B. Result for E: 15.8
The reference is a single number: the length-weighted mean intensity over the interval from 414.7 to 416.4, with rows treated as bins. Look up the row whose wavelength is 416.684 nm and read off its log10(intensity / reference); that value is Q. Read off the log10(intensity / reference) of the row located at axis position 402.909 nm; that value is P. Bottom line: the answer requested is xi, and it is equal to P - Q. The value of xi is 0.005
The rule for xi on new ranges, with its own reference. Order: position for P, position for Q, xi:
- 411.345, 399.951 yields 0.059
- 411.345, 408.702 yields 0.009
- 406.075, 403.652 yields 0.028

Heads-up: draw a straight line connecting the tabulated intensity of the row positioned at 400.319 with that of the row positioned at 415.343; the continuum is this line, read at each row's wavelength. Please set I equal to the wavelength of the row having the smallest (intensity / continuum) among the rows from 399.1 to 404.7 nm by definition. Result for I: 399.767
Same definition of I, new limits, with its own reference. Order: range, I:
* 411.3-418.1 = 415.534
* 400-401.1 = 400.135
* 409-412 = 411.914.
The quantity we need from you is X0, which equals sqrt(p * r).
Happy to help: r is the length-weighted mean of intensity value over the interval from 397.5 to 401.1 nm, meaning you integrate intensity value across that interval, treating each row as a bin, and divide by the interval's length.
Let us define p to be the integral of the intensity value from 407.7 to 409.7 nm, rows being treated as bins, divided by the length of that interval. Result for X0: 8.5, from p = 8.7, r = 8.23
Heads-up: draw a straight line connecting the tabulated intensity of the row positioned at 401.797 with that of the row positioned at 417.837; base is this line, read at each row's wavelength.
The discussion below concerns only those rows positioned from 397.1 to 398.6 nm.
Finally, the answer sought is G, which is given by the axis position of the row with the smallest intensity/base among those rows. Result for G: 398.480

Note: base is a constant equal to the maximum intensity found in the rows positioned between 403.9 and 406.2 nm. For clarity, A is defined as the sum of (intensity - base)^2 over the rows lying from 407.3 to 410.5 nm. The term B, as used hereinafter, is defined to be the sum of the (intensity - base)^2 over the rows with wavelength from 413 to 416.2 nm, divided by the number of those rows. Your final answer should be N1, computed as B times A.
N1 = 1.1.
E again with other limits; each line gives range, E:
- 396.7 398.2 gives 18.1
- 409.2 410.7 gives 18.0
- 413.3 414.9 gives 16.0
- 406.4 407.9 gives 17.1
